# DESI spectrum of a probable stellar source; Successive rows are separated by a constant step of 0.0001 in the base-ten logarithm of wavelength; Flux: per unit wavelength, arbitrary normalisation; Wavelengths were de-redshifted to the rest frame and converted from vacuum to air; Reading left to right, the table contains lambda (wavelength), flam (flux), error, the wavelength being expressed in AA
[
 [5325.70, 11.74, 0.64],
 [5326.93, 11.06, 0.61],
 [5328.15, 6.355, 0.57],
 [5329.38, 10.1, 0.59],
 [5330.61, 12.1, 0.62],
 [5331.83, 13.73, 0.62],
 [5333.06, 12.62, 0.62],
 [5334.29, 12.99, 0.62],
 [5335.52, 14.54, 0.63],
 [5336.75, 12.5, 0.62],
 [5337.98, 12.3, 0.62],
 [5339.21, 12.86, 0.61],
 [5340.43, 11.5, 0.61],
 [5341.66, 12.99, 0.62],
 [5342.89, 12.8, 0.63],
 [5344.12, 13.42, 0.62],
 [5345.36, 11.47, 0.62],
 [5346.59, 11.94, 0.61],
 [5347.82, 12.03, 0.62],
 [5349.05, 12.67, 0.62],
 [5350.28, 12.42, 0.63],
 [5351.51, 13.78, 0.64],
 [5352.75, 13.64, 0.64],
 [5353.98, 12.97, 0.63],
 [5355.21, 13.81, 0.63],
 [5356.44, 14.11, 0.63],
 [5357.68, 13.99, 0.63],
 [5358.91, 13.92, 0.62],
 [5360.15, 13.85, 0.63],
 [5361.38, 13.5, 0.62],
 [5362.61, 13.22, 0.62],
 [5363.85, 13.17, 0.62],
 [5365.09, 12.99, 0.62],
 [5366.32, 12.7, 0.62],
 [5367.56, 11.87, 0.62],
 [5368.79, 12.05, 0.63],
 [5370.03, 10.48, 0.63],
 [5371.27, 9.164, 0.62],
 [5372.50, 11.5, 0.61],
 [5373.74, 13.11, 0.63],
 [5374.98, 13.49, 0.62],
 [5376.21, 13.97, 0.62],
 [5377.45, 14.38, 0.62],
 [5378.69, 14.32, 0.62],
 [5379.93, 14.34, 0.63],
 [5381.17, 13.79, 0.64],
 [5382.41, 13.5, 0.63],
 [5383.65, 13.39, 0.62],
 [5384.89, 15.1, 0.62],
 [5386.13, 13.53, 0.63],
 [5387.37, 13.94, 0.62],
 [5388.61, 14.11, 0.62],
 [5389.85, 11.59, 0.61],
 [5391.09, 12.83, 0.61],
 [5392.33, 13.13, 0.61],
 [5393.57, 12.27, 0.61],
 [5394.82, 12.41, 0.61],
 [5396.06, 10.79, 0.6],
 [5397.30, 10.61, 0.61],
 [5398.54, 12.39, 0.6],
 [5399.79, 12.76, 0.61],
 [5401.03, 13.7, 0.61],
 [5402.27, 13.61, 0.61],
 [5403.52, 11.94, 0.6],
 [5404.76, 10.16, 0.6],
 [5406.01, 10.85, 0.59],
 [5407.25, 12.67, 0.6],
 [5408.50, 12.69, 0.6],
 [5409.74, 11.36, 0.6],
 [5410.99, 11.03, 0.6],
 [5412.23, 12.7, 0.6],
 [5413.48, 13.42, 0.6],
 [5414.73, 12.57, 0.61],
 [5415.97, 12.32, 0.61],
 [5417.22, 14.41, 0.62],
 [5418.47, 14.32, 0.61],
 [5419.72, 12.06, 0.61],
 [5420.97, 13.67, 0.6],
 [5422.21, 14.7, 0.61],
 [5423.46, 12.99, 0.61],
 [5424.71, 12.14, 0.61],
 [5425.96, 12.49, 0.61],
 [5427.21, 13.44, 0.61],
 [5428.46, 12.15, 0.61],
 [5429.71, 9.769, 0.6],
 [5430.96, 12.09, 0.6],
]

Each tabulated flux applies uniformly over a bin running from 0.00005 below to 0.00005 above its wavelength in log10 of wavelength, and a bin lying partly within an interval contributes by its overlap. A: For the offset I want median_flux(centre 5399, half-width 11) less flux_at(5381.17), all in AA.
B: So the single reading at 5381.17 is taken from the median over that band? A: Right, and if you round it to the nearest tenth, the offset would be -1.4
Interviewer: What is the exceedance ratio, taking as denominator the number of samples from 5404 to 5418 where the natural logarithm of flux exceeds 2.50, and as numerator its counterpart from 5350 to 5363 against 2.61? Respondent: 1.0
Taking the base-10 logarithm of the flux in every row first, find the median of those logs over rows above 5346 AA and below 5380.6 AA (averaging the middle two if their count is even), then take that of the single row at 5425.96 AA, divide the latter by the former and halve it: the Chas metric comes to 0.489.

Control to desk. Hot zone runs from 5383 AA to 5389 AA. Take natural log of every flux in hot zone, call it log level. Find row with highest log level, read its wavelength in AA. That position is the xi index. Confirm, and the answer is 5384.89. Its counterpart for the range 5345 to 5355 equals 5351.51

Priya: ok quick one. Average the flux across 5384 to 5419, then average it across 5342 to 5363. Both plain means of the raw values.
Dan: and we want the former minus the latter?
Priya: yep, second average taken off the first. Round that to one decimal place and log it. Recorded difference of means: -0.5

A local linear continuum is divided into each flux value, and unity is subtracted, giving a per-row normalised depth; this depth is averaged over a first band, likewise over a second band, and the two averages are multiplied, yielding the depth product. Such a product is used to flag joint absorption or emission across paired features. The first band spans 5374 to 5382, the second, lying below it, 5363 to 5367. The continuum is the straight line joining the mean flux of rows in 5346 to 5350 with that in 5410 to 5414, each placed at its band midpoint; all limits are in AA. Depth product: 0.008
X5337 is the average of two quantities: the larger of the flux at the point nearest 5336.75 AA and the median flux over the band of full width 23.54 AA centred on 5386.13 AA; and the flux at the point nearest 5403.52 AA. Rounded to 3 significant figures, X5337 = 12.7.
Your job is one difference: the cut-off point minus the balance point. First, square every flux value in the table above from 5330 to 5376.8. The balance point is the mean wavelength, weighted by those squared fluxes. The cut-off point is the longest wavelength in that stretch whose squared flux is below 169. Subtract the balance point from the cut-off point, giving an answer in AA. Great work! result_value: 19.3 AA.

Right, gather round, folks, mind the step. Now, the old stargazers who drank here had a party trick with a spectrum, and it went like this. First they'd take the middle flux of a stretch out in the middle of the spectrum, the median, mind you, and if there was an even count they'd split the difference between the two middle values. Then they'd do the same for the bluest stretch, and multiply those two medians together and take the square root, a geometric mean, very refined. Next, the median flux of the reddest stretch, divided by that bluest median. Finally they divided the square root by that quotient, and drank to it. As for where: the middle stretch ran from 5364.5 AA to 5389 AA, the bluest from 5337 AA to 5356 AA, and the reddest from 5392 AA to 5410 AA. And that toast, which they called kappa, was 13.6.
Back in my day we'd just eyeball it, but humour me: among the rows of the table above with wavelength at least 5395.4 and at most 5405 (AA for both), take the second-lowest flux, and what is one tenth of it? 1.06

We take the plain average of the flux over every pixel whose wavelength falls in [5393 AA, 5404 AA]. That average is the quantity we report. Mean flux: 12.3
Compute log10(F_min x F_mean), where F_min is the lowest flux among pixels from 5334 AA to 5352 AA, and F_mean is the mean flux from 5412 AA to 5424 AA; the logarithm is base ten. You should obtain 2.18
